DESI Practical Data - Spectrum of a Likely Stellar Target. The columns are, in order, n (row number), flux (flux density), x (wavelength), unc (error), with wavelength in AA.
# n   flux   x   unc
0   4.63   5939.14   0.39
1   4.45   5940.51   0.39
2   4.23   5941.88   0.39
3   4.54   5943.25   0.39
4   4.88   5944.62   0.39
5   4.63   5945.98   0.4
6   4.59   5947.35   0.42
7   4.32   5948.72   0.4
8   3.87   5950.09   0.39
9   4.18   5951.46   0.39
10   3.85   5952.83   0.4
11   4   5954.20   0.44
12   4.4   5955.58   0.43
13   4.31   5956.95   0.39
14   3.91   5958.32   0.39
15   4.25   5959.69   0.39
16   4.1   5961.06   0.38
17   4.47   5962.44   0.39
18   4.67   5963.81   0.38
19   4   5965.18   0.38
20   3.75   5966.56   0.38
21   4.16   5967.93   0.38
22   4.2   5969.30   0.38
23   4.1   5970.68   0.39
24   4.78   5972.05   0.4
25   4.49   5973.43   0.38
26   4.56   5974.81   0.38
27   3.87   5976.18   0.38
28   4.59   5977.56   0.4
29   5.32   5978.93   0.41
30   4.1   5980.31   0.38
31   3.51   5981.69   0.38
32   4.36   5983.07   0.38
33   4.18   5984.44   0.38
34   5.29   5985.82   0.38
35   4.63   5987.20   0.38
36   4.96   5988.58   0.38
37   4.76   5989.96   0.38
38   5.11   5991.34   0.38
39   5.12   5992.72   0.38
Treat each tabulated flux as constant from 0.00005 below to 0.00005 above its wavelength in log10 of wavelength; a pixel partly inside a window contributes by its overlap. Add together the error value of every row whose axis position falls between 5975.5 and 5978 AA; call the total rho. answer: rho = 0.780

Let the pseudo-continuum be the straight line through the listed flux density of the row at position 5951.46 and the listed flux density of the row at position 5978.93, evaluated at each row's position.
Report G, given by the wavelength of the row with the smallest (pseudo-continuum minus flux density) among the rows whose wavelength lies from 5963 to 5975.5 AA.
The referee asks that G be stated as 5963.81 AA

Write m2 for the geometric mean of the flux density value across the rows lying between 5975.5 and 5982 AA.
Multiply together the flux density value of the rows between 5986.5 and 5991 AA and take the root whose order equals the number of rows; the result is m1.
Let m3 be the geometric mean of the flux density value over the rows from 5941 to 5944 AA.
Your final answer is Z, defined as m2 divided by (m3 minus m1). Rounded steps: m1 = 4.78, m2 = 4.23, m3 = 4.4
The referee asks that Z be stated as -11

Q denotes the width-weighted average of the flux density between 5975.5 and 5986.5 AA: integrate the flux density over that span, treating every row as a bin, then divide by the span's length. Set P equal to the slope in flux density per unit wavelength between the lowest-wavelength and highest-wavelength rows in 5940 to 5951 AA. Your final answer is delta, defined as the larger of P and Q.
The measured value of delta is 4.40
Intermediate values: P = -0.061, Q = 4.40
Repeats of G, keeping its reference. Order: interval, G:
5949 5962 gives 5955.58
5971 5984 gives 5978.93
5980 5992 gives 5985.82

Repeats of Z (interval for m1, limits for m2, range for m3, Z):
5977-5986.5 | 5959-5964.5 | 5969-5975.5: -238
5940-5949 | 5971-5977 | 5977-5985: -21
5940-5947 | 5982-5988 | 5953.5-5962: -12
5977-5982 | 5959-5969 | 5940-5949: 23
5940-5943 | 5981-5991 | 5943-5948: 14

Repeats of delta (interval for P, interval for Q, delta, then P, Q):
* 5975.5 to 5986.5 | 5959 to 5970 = 4.20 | 0.147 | 4.20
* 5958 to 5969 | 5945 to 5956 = 4.24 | 0.026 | 4.24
